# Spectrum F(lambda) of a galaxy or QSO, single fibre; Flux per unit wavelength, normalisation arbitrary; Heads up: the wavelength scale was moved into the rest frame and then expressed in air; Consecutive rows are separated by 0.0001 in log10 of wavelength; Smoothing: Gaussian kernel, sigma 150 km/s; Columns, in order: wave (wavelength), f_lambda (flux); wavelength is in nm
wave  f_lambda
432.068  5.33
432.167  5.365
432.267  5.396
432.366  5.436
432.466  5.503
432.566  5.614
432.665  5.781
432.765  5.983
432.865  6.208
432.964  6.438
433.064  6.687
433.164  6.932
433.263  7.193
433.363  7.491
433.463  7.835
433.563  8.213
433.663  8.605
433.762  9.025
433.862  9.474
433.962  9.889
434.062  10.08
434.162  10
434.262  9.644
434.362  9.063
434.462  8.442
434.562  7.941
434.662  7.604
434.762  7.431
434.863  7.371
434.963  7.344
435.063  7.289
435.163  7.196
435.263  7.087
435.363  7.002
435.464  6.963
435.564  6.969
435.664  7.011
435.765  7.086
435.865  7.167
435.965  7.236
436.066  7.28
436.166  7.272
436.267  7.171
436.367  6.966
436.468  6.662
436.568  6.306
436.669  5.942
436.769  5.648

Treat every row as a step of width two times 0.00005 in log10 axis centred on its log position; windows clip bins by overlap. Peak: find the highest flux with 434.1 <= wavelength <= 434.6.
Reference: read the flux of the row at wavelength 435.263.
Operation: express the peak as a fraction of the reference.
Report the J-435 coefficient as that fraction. 1.4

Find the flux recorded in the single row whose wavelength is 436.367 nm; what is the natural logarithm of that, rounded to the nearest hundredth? 1.94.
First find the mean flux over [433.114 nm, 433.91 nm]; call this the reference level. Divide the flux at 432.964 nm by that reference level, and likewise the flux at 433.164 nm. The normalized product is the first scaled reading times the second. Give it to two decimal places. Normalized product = 0.68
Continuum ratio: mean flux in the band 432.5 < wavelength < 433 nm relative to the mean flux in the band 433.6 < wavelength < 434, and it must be 0.65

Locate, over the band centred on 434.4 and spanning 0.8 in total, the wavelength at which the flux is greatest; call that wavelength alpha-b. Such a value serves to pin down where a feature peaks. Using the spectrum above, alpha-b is 434.062 nm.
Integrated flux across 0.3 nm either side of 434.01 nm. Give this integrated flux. 5.8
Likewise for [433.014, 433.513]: 3.6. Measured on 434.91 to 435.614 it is 5.0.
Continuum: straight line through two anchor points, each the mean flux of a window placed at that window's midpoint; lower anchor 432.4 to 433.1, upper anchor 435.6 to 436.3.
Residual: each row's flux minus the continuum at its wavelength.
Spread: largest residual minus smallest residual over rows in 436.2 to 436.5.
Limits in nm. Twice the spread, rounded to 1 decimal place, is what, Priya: 1.2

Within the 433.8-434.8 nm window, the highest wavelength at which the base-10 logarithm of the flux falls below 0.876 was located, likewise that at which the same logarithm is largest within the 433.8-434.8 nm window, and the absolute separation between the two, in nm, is 0.70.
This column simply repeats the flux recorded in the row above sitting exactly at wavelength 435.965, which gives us 7.236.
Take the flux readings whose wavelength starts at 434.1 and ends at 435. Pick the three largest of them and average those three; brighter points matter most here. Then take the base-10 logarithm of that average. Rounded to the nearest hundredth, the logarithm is 0.98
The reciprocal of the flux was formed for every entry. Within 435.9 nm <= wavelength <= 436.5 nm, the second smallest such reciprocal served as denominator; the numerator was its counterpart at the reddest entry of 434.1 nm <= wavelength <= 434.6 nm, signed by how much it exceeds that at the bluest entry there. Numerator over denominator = 0.19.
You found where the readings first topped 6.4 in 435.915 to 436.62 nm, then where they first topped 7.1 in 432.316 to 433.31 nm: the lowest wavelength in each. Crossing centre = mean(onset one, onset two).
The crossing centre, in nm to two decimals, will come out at 434.61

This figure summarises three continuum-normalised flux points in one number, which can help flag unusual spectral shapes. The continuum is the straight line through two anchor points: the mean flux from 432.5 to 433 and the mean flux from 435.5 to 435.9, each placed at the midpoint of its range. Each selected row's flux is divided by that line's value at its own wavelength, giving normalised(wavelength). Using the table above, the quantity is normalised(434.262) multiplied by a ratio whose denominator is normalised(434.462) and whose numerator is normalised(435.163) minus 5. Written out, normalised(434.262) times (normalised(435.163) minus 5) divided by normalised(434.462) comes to -4.56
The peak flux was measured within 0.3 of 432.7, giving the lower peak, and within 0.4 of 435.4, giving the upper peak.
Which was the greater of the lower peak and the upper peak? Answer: 7.3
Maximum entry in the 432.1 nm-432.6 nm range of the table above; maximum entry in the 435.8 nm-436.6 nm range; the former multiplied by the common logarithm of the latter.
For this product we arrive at 4.8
